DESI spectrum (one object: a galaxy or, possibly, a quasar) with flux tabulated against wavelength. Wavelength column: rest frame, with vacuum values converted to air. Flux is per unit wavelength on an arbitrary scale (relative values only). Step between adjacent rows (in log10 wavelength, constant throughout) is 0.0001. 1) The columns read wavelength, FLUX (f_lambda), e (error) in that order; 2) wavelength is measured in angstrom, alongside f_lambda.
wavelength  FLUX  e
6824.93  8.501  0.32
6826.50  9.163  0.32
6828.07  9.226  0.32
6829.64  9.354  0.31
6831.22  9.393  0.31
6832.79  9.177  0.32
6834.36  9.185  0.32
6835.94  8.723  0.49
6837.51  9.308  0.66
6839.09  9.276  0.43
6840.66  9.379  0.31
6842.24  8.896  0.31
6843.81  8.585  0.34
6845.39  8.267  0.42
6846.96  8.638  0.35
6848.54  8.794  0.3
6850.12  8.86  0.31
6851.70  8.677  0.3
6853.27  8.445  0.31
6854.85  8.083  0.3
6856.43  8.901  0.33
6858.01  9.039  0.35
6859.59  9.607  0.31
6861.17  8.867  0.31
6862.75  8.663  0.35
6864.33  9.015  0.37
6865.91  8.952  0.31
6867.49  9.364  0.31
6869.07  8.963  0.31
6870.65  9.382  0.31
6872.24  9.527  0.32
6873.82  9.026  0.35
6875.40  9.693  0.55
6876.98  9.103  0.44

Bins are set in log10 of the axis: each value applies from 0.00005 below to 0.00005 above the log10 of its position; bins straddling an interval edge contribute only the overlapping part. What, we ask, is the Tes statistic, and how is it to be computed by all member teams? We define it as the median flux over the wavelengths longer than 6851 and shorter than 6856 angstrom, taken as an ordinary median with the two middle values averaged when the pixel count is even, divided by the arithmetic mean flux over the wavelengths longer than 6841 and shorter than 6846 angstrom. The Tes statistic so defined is 0.98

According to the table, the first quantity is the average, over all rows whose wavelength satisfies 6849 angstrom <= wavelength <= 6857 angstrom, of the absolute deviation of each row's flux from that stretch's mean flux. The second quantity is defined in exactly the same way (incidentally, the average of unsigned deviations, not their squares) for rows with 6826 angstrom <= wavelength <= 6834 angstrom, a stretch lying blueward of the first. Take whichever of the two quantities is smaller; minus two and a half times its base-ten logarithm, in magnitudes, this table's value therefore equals 2.63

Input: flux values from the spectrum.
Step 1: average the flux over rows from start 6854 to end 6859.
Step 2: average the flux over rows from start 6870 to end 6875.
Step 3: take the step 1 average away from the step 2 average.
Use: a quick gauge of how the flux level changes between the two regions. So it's 0.6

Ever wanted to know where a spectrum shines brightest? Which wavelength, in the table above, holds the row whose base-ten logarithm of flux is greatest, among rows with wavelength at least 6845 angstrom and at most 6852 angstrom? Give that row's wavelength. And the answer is 6850.12 angstrom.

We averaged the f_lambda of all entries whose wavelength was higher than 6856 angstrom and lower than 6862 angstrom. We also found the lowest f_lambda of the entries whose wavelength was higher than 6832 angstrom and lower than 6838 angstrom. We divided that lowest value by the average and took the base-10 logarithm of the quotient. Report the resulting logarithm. -0.02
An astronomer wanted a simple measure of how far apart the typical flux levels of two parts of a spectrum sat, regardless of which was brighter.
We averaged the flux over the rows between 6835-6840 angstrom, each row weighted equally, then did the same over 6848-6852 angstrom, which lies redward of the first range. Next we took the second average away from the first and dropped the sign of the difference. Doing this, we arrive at 0.33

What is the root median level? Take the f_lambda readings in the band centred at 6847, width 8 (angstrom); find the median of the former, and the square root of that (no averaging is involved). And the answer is 2.94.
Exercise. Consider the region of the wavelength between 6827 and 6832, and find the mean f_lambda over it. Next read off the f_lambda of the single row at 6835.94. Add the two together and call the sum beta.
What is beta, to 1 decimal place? 18.0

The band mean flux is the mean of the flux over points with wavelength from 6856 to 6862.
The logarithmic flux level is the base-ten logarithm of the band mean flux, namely 0.959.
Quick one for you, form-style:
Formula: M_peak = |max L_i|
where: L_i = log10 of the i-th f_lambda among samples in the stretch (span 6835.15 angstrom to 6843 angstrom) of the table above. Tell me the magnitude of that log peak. 0.972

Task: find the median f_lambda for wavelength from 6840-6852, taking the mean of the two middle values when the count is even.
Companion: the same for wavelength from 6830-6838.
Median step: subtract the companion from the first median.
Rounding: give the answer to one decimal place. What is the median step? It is -0.4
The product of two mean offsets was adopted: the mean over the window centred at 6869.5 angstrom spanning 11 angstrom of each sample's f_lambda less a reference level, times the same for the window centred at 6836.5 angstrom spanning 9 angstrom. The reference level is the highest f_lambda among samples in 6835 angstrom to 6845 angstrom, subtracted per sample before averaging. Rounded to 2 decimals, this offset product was 0.04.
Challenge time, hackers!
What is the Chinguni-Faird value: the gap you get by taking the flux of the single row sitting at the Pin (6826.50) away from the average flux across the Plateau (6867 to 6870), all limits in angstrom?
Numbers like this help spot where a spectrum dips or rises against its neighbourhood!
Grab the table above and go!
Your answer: 0.00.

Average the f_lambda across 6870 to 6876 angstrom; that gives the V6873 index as 9.4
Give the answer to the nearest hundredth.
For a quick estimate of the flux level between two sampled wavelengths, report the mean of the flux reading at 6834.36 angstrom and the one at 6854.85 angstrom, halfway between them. 8.63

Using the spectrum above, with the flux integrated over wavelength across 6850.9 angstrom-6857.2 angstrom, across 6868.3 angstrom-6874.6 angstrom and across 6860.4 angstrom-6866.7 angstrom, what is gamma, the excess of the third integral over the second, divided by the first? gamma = -0.04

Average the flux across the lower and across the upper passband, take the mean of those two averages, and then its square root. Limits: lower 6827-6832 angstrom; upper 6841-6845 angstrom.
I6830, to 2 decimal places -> 3.01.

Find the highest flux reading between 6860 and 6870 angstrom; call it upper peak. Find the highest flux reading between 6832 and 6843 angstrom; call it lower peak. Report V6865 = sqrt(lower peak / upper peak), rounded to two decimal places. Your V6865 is 1.00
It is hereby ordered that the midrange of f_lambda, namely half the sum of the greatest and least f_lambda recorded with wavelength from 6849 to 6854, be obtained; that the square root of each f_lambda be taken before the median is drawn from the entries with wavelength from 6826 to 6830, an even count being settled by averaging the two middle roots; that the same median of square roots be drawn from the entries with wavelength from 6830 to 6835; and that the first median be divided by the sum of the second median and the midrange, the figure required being 0.2600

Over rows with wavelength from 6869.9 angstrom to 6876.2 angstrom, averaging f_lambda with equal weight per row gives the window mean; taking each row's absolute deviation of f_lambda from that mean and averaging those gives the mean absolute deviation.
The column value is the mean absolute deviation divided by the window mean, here 0.0216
